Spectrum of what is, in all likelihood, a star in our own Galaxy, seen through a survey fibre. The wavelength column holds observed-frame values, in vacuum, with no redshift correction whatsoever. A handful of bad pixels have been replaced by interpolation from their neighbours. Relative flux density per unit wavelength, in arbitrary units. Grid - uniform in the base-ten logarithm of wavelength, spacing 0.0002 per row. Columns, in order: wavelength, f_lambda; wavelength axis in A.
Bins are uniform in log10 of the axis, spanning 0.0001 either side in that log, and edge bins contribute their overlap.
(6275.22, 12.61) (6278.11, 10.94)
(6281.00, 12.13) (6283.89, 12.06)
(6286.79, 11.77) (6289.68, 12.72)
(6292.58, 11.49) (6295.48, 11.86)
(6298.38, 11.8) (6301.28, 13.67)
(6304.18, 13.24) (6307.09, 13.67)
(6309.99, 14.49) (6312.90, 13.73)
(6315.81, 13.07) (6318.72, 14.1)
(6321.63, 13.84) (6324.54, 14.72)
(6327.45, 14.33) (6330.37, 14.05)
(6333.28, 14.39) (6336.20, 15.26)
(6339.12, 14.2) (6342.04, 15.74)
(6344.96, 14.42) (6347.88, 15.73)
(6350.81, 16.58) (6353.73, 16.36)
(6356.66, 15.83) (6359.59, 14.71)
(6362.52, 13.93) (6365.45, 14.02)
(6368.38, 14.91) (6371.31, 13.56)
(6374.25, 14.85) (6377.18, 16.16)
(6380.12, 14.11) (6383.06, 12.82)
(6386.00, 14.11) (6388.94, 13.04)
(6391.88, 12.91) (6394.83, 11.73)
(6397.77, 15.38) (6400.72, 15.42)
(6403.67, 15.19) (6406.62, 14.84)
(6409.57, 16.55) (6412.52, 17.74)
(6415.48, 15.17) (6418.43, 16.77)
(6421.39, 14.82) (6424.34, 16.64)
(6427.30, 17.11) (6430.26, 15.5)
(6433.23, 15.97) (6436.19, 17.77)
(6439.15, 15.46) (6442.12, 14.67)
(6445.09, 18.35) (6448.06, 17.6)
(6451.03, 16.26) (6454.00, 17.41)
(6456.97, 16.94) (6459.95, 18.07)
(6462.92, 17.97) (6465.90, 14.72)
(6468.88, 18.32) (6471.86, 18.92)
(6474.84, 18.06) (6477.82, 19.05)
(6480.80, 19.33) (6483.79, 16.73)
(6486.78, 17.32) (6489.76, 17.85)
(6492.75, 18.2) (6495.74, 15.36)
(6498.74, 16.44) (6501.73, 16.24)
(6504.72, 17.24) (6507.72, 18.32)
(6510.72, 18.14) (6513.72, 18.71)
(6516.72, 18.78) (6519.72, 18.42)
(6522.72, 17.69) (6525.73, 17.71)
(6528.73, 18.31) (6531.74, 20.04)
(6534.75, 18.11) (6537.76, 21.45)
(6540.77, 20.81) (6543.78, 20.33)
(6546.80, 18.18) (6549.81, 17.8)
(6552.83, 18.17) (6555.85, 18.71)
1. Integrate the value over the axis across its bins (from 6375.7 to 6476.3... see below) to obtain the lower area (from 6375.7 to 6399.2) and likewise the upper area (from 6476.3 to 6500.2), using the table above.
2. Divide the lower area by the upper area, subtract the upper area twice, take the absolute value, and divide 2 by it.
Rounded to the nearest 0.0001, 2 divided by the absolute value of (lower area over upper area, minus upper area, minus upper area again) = 0.0024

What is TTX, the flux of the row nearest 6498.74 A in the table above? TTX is 16.44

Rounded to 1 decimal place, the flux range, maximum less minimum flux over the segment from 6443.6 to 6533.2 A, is 5.3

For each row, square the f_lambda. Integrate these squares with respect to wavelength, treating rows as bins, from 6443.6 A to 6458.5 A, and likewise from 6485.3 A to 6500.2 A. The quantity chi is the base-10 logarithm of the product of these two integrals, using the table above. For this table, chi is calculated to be 7.3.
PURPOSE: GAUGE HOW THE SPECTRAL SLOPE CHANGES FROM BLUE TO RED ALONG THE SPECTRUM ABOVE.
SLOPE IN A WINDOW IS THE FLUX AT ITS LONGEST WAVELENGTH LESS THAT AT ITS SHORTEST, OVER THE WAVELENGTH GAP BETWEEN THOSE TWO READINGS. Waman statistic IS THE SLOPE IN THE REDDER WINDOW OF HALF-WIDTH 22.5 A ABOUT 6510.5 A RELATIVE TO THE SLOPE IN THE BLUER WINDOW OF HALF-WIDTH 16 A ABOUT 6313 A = 0.6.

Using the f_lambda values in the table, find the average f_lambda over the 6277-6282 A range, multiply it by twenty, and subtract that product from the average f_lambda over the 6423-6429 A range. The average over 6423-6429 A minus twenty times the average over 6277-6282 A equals -214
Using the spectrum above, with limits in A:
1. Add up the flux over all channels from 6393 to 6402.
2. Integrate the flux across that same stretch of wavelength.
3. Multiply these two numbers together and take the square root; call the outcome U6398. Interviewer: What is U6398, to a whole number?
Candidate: 73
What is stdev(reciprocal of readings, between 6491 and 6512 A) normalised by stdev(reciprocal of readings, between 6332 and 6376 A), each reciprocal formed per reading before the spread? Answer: 1.0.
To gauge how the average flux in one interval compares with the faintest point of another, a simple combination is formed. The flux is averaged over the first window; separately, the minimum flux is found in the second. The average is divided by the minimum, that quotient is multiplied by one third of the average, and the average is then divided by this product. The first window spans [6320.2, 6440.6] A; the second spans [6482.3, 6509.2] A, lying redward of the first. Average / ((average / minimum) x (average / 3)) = 3.06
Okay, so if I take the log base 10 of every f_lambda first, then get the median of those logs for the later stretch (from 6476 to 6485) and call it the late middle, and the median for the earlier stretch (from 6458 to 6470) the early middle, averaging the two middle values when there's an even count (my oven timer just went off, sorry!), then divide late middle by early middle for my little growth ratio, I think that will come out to 1.02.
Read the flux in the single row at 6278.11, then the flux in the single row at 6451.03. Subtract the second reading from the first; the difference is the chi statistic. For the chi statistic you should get -5.3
